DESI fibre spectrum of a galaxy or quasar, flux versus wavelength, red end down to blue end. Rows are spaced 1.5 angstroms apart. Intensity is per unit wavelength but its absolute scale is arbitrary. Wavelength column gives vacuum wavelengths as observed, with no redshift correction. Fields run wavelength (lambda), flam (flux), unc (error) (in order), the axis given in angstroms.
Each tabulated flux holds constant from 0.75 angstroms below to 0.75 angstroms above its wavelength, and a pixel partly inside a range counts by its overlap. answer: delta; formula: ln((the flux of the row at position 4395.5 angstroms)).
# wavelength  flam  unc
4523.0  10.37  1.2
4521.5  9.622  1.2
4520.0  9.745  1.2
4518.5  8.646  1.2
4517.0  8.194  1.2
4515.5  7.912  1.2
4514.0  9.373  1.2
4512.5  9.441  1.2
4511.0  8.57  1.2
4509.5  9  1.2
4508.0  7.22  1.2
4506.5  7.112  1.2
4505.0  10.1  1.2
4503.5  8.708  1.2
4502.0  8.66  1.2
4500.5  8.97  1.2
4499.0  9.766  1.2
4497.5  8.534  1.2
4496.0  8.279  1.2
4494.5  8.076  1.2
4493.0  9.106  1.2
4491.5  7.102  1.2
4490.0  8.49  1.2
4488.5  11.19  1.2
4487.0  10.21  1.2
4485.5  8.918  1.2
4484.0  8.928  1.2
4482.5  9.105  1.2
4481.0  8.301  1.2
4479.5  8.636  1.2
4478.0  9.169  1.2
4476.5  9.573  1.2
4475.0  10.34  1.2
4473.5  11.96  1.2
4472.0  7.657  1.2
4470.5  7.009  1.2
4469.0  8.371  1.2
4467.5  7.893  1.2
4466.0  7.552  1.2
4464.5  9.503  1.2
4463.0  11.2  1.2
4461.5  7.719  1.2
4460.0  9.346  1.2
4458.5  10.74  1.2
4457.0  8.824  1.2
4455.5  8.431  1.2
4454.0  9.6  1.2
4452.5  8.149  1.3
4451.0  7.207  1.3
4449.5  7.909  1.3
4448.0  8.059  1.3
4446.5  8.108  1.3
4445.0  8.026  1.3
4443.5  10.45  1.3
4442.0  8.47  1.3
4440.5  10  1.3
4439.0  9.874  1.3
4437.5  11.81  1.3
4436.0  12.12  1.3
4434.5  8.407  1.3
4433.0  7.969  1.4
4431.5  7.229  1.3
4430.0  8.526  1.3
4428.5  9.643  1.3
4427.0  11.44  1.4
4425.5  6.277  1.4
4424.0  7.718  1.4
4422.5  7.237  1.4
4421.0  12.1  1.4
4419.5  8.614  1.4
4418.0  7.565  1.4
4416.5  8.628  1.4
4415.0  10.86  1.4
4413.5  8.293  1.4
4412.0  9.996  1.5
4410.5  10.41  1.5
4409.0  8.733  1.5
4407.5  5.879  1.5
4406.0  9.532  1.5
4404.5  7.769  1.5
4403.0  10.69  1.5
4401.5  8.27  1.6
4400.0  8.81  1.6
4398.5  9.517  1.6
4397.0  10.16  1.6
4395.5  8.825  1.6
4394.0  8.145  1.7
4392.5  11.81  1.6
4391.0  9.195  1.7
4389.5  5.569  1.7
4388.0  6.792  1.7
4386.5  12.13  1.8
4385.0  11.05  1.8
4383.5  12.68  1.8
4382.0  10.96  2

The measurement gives 2.18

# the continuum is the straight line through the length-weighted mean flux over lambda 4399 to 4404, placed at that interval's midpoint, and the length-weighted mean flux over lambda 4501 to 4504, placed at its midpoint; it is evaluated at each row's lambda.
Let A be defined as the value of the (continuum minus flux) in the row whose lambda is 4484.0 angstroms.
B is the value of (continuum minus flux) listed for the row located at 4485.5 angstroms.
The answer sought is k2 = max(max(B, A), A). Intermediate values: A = -0.1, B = -0.1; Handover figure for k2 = -0.1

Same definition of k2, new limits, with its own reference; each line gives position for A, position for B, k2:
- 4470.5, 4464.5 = 1.9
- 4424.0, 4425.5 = 2.8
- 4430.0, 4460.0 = 0.5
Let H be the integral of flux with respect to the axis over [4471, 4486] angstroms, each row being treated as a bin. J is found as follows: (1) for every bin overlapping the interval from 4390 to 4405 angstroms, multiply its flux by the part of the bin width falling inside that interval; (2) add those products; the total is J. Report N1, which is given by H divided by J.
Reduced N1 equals 0.99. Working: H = 138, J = 139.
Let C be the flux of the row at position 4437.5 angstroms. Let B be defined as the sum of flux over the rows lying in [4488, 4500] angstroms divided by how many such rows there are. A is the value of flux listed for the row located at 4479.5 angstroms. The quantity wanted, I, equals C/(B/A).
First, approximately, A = 8.636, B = 8.82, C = 11.81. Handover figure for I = 11.6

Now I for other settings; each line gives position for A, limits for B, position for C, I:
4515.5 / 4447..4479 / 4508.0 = 6.4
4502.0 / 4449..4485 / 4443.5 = 10.2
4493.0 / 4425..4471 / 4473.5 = 12.2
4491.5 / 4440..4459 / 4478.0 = 7.4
